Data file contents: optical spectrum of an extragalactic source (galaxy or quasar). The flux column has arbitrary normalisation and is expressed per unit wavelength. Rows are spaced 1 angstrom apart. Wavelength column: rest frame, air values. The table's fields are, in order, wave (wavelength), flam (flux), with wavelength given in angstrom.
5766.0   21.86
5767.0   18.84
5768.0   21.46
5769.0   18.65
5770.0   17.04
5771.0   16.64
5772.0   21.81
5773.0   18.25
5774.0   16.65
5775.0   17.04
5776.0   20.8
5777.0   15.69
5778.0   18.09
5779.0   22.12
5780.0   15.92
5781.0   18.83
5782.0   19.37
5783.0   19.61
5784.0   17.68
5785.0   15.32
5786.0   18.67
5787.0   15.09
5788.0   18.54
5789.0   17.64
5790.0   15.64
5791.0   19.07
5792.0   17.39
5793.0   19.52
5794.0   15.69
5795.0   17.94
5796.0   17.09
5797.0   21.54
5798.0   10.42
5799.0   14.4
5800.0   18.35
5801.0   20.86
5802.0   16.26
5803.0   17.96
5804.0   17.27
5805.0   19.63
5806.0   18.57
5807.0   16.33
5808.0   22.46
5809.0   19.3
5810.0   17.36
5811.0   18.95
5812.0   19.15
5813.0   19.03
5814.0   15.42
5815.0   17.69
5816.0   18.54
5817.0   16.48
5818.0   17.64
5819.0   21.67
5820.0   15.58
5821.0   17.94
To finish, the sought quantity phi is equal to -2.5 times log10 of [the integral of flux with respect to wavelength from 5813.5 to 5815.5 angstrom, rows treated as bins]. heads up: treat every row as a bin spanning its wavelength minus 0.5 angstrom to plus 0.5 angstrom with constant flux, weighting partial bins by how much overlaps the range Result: -3.8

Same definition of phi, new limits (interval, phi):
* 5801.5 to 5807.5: -5.1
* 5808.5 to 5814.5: -5.1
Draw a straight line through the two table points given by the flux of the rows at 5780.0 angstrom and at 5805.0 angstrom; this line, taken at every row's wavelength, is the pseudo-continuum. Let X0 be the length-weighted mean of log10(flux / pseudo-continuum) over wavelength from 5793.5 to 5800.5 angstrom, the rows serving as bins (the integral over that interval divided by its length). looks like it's -0.058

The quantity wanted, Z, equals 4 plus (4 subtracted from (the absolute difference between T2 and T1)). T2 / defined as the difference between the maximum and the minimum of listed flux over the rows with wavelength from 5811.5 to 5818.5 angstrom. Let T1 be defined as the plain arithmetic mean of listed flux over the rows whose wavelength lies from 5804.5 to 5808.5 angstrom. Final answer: 15.5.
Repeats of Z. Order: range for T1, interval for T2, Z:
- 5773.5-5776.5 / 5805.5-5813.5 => 12.0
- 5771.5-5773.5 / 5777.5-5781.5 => 13.8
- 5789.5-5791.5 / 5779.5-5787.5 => 12.8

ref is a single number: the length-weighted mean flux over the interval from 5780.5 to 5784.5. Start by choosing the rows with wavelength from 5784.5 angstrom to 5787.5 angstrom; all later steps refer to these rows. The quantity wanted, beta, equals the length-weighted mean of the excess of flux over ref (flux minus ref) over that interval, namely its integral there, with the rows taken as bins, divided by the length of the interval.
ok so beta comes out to -2.5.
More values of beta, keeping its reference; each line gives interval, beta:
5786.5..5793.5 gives -1.3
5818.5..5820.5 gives -0.2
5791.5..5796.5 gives -1.3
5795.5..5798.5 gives -2.5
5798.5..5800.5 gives -2.5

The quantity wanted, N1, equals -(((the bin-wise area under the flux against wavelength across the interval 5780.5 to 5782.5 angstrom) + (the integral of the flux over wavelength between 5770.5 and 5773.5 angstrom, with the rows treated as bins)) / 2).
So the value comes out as -47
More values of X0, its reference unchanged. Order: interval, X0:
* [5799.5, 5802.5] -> -0.015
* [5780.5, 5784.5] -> 0.064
